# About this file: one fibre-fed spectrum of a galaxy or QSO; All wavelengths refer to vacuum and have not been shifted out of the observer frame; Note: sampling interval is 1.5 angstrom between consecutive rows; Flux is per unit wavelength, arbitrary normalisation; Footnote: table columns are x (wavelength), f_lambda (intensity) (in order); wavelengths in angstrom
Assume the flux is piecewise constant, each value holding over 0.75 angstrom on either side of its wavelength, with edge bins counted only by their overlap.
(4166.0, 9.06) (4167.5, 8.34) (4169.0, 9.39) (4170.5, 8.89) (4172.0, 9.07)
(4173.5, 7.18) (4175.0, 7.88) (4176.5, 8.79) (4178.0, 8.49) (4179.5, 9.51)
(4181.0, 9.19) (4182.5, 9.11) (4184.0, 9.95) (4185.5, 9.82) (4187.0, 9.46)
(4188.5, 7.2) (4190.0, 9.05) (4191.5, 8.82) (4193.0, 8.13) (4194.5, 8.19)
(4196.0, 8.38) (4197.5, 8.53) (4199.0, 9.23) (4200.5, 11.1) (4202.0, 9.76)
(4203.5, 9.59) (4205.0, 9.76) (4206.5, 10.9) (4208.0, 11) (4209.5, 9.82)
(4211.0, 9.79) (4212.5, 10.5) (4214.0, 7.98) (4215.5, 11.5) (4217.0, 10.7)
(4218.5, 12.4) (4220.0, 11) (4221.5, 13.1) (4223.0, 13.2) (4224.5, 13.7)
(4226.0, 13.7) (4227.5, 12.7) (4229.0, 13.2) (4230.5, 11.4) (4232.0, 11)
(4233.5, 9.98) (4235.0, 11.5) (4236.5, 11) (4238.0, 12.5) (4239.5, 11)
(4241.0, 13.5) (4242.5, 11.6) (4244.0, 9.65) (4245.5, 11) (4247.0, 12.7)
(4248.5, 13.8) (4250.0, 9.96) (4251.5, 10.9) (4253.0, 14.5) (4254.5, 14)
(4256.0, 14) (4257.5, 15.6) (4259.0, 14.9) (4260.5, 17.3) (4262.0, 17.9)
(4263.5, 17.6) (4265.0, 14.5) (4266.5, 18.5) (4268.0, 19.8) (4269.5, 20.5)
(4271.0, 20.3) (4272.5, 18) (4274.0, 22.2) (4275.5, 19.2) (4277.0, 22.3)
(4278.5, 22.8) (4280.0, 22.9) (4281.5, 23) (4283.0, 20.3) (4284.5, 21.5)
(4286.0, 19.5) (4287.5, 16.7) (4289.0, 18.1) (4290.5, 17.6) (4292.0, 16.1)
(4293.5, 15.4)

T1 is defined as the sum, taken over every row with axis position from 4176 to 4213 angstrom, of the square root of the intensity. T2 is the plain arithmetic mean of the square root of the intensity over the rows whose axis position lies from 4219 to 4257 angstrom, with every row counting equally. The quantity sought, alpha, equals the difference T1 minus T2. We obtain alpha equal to 73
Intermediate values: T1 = 76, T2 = 3.5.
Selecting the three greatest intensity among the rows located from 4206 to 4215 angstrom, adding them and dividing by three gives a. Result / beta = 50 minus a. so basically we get 39.2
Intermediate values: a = 10.8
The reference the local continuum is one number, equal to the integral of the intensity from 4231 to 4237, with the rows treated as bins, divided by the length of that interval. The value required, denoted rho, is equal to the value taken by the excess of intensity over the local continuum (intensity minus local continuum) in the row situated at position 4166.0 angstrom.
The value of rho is -1.8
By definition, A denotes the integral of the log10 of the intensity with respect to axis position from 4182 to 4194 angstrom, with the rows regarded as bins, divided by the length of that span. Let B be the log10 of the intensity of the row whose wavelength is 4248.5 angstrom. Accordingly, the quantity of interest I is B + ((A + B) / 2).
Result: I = 2.2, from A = 0.948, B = 1.14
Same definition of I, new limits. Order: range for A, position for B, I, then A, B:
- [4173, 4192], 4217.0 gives 2.0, 0.944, 1.03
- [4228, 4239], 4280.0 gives 2.6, 1.060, 1.36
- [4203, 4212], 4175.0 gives 1.8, 1.007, 0.90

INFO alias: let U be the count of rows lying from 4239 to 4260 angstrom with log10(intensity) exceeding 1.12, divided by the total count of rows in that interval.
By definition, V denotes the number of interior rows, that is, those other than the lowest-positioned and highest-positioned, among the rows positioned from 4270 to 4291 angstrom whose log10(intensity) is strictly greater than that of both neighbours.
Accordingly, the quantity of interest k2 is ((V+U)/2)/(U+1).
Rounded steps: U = 0.50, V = 4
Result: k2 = 1.50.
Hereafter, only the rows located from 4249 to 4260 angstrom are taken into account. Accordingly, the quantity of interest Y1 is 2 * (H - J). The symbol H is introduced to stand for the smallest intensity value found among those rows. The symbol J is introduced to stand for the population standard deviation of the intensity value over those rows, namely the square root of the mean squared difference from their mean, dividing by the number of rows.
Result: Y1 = 16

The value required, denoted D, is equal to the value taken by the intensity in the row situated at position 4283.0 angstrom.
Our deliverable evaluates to 20.3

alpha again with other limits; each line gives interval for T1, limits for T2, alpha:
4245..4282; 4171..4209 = 100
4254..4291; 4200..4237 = 105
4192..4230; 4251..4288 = 77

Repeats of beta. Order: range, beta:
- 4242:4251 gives 37.3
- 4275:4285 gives 27.1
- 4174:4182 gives 40.8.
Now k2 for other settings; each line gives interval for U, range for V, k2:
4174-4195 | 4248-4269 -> 1.50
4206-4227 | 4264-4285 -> 1.32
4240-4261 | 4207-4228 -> 1.14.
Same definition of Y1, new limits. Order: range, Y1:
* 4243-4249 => 16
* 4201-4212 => 18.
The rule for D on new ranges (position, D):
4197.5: 8.53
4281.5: 23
